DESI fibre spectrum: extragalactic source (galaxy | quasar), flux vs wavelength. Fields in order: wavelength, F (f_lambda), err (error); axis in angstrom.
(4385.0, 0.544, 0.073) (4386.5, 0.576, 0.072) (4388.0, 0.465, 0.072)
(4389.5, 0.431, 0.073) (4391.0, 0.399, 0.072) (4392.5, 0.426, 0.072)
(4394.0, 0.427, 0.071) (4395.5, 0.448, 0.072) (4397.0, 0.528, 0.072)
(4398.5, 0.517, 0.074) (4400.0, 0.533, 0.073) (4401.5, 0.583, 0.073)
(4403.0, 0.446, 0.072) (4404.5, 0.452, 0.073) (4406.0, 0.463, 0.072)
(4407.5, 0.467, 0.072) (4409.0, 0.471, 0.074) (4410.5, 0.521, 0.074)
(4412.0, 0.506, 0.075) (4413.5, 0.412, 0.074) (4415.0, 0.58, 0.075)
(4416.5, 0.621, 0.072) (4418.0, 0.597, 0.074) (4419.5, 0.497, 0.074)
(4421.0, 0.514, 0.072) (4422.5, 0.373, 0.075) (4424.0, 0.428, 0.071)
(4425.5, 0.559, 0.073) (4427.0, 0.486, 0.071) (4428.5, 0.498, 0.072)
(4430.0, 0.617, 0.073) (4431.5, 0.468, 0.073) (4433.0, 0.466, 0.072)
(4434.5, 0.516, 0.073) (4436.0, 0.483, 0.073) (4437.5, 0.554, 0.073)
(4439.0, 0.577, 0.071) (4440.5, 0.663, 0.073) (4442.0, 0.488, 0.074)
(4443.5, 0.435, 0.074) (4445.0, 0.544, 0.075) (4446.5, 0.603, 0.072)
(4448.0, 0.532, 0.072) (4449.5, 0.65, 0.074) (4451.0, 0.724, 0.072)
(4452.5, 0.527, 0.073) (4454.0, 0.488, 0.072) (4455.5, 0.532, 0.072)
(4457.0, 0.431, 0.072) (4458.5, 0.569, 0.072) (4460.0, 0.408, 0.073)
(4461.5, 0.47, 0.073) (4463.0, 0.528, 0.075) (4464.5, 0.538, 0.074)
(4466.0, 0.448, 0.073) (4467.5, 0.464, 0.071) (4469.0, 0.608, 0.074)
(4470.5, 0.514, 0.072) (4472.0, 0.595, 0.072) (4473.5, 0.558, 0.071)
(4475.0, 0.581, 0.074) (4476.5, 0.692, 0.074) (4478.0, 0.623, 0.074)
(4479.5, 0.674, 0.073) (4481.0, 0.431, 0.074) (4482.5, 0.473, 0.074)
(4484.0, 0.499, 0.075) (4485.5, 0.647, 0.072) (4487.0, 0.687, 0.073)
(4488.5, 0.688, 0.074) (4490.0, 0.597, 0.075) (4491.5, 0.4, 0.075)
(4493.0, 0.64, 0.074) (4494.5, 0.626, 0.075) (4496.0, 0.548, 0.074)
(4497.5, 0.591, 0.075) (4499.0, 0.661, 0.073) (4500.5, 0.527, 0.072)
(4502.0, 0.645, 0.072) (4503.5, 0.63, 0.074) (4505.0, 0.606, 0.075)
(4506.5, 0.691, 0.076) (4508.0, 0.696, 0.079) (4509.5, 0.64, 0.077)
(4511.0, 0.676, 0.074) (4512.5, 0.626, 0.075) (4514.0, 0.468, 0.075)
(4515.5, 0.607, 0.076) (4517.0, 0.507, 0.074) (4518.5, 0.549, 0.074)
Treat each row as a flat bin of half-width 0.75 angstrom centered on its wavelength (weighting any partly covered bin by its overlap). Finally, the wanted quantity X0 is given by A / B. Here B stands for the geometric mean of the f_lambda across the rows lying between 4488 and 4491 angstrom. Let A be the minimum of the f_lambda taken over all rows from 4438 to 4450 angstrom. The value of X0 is 0.68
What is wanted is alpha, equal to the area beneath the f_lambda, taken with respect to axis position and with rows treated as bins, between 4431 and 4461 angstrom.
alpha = 16.0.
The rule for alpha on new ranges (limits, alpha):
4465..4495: 17.1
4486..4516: 18.4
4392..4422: 15.0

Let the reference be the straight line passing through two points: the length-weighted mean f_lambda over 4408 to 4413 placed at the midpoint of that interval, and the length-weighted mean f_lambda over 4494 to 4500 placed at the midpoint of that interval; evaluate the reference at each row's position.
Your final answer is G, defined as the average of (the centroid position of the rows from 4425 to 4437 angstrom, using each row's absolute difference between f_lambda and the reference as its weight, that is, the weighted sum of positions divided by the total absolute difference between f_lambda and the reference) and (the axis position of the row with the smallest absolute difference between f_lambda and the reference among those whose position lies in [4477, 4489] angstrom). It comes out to 4454.3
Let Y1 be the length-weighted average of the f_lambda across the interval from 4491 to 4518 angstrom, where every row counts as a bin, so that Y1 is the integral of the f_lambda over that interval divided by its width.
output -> 0.60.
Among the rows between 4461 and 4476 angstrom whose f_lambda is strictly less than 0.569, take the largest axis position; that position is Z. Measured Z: 4473.5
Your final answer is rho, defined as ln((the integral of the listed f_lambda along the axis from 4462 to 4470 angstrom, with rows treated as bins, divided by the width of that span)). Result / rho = -0.66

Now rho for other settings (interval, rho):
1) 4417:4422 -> -0.63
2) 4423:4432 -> -0.68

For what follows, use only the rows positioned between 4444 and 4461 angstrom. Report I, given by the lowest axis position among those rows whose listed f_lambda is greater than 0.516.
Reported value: 4445.0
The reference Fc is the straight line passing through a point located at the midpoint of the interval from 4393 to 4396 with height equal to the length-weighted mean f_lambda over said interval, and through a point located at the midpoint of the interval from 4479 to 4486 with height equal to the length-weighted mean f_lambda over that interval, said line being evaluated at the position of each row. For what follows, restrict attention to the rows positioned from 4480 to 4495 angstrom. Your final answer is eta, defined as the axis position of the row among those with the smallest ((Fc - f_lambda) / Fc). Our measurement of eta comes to 4487.0 angstrom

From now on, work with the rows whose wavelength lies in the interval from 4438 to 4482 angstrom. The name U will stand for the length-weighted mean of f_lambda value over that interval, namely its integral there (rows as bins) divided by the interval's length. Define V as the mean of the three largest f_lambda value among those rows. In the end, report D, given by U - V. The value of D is -0.149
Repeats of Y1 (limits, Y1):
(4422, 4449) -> 0.52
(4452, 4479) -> 0.53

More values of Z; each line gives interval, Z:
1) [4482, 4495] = 4491.5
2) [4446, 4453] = 4452.5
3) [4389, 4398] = 4397.0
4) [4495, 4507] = 4500.5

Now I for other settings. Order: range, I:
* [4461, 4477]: 4463.0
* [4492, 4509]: 4493.0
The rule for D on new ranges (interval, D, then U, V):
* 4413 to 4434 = -0.102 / 0.51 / 0.61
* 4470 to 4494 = -0.107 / 0.58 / 0.69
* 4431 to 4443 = -0.072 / 0.53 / 0.60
